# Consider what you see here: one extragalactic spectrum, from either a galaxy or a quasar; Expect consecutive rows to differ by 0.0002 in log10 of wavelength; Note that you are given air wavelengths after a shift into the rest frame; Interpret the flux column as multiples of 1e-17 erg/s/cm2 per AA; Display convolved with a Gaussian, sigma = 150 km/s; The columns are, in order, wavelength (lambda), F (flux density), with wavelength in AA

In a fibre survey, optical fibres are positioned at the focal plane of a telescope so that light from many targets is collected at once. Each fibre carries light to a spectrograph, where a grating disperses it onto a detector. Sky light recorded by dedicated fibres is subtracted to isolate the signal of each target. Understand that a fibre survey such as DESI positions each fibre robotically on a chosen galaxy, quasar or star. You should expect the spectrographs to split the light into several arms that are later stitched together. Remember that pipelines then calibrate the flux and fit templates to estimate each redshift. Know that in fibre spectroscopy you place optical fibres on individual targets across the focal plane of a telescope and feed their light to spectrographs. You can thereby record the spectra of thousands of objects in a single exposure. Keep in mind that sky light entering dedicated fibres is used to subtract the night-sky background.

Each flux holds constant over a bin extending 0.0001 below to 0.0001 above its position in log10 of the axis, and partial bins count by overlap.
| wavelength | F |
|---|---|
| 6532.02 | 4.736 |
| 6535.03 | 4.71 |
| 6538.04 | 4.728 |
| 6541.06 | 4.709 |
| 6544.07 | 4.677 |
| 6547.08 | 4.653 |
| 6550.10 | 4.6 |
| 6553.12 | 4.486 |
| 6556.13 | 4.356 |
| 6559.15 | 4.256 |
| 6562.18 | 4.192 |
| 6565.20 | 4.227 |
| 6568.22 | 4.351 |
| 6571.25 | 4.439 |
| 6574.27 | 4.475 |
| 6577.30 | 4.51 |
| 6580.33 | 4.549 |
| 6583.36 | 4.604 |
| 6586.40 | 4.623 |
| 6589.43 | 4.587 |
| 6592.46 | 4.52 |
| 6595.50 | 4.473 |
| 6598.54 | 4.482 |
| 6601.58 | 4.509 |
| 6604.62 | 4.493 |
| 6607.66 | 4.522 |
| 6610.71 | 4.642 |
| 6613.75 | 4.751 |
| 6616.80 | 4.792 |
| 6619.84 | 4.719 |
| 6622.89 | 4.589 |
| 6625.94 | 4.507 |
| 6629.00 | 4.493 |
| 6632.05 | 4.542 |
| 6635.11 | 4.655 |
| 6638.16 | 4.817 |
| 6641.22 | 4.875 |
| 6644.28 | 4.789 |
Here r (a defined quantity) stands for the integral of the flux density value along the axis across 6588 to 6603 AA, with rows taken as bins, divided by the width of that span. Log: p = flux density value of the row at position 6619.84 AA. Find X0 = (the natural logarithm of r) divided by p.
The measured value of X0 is 0.3194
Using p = 4.719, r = 4.51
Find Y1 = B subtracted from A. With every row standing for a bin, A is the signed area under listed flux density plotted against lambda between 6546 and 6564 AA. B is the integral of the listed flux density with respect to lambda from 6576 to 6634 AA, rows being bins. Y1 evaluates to -186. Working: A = 79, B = 265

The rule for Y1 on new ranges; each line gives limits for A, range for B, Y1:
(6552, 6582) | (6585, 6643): -136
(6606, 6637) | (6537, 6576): -31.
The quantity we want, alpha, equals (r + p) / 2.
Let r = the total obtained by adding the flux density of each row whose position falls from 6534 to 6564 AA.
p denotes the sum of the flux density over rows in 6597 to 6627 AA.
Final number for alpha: 45.7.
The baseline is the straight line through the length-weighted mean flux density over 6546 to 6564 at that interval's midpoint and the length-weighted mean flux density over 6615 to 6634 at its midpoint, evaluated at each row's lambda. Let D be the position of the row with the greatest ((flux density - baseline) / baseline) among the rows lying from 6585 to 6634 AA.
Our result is 6616.80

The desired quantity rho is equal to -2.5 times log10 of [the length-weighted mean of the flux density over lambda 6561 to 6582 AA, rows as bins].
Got -1.61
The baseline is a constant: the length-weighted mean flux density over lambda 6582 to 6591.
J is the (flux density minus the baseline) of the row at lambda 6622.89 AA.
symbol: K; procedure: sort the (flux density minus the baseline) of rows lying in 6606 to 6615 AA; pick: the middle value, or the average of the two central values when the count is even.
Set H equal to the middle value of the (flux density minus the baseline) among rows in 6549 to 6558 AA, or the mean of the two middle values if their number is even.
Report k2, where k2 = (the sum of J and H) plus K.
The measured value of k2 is -0.10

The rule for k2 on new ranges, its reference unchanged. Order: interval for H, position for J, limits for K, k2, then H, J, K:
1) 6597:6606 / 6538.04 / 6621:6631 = -0.09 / -0.112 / 0.12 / -0.10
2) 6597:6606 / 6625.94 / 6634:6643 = 0.00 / -0.112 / -0.10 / 0.21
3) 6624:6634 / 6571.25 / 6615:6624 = -0.15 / -0.098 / -0.17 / 0.11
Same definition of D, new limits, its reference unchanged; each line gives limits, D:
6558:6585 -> 6583.36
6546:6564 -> 6547.08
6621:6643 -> 6641.22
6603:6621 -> 6616.80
